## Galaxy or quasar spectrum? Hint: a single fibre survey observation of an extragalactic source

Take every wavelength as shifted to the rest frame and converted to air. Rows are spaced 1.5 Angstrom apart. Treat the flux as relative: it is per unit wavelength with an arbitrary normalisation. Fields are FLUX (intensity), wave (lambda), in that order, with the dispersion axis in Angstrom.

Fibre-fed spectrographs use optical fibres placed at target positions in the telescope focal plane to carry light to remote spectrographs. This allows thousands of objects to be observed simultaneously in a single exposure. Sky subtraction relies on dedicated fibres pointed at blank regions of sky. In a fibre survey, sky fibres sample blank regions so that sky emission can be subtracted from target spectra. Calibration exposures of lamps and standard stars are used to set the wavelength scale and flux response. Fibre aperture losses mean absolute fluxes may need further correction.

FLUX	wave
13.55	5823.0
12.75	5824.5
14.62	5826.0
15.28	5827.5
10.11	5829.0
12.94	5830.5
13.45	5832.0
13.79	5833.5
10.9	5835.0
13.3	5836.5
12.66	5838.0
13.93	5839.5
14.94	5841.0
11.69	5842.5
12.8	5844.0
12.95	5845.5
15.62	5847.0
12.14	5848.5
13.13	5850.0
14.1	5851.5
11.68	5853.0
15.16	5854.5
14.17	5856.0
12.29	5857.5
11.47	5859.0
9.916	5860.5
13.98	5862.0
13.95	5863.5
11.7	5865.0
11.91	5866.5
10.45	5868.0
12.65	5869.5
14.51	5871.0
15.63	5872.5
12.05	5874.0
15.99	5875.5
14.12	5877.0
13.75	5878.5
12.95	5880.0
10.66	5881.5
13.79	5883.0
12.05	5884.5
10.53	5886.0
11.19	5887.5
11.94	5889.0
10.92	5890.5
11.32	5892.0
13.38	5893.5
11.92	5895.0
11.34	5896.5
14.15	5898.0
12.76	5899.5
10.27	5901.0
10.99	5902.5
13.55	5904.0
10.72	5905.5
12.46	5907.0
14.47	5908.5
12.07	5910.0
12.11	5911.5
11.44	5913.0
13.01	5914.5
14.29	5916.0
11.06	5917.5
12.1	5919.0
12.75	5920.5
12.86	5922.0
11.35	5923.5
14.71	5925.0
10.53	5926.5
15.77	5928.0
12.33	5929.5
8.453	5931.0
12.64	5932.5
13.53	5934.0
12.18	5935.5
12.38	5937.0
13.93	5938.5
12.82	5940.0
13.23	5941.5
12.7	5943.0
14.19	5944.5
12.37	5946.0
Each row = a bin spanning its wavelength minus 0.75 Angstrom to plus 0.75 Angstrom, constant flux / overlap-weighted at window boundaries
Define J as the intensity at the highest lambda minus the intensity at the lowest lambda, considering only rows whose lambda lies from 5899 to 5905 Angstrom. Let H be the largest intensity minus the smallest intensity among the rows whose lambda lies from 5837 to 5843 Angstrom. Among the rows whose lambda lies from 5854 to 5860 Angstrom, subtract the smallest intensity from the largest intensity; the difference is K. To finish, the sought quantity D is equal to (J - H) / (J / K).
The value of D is -11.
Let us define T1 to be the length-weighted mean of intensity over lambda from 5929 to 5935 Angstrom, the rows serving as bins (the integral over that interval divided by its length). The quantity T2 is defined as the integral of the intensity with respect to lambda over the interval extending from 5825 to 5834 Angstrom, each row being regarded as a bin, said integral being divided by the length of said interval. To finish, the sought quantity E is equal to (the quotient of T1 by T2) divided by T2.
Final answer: 0.07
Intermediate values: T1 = 11.7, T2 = 13.3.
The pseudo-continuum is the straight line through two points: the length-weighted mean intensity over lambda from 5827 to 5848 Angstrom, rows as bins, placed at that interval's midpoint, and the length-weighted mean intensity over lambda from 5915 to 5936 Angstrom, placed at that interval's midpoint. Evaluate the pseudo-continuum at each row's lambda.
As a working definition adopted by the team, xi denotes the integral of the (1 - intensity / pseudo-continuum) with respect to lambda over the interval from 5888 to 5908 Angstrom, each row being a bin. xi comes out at 1.1 Angstrom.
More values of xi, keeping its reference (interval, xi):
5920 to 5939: -0.2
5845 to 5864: -0.2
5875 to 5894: 0.5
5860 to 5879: -0.4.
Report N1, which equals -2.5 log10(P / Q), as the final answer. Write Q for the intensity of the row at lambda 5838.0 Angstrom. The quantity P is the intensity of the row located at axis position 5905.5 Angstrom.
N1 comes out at 0.2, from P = 10.72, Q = 12.66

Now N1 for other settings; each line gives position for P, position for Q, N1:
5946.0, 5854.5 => 0.2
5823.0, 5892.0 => -0.2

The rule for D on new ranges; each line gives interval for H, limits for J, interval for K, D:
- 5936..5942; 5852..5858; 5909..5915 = -2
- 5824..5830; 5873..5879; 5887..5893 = -2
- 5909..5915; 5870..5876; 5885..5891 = 0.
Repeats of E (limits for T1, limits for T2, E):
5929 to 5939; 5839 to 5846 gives 0.07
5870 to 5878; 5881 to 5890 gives 0.11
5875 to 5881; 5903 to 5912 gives 0.09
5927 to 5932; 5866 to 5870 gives 0.09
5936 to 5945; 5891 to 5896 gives 0.09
